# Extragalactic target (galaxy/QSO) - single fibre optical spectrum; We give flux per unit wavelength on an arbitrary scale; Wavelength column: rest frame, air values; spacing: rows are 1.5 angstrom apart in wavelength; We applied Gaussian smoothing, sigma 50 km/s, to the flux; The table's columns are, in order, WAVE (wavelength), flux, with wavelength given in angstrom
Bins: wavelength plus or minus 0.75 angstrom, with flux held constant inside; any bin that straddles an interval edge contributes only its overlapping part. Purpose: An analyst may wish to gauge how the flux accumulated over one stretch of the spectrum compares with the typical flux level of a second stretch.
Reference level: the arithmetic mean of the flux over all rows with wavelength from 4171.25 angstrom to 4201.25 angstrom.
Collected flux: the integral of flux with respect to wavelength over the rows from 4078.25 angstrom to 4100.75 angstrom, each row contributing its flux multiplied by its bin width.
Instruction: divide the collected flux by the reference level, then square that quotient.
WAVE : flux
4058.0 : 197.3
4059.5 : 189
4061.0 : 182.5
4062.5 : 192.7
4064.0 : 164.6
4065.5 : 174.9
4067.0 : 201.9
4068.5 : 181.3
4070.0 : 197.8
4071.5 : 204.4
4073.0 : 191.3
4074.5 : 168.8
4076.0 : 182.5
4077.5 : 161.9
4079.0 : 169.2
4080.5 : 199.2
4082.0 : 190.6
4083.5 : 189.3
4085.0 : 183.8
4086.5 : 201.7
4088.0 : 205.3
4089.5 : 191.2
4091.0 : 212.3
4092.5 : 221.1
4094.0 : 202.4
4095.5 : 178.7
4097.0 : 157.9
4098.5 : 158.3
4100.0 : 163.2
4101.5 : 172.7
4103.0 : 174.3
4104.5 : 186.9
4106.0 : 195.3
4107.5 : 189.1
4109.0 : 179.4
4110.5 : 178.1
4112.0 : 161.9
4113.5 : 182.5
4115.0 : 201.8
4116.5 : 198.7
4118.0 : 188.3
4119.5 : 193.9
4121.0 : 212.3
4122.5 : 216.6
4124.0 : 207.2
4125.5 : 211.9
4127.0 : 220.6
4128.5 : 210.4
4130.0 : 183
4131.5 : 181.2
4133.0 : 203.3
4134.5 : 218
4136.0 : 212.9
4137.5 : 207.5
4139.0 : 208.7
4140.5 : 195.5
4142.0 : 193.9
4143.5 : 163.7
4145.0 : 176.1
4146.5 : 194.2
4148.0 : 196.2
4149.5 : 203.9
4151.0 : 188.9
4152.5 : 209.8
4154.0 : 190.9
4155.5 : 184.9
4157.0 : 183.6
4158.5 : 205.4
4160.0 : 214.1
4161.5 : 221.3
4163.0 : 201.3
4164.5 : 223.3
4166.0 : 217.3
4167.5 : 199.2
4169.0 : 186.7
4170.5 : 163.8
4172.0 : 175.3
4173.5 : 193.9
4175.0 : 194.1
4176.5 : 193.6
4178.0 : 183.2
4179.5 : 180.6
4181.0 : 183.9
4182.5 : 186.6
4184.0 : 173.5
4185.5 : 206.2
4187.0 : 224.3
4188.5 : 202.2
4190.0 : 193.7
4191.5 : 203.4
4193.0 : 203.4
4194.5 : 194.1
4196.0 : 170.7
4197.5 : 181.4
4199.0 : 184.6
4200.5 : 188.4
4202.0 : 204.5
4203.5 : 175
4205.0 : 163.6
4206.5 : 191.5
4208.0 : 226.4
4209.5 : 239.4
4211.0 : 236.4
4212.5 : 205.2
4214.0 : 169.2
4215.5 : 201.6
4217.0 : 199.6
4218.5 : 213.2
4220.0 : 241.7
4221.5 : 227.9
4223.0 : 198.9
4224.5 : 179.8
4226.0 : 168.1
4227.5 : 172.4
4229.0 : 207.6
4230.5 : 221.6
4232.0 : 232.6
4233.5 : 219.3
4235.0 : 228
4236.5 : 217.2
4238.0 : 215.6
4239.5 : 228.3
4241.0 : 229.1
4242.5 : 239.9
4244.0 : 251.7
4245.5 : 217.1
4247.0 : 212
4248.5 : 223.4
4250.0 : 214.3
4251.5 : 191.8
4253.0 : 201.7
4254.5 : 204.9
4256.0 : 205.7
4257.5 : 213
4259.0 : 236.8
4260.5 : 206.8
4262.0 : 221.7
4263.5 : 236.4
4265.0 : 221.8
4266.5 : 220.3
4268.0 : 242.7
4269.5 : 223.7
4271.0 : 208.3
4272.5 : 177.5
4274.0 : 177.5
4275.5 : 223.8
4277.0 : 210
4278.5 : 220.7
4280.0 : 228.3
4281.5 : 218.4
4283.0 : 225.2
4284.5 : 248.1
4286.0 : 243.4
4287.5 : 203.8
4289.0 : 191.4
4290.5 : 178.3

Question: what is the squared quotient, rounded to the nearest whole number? 493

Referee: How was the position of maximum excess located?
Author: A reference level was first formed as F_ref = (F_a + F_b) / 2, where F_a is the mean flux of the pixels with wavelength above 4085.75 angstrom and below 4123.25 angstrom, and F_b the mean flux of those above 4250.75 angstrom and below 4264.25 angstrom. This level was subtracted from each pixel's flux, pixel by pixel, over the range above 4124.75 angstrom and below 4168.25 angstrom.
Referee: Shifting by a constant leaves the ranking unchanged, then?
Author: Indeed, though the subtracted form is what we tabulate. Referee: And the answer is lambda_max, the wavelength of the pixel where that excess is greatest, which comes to 4164.5 angstrom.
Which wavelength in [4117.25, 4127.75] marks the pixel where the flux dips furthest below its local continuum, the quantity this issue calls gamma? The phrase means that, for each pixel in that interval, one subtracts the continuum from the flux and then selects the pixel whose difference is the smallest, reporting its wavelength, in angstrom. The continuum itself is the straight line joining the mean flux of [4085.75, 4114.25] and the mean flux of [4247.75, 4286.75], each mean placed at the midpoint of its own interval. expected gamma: 4118.0 angstrom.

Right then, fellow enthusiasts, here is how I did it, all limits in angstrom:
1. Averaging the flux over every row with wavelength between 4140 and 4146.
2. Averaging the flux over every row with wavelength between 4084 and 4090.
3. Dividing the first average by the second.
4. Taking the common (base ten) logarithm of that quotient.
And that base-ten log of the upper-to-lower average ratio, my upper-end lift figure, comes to -0.030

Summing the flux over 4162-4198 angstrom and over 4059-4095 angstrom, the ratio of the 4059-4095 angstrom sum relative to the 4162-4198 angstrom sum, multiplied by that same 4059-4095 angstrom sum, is 4485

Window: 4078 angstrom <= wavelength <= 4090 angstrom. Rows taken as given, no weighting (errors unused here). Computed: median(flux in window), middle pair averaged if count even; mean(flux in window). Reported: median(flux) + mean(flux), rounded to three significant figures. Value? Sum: 382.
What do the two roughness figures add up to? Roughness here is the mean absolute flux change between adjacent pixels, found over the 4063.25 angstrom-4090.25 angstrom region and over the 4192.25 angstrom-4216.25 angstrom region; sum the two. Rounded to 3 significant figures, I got 33.1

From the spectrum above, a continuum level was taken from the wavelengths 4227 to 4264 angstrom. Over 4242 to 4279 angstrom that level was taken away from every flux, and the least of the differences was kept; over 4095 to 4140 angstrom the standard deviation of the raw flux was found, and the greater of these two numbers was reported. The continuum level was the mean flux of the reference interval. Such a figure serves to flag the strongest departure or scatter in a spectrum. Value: 19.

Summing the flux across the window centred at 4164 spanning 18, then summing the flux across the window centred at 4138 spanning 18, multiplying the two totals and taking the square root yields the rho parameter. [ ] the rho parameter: 2357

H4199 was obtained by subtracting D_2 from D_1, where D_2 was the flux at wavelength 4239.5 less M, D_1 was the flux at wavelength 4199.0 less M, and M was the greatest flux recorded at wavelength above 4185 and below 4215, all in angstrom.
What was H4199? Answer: -44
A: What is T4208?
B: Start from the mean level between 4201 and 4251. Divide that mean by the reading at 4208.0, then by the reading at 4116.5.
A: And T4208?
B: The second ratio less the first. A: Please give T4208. 0.13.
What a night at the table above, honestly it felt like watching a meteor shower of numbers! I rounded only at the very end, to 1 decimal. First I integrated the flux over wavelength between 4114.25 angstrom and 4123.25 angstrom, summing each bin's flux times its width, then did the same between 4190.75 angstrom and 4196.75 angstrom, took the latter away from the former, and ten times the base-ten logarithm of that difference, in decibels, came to 28.2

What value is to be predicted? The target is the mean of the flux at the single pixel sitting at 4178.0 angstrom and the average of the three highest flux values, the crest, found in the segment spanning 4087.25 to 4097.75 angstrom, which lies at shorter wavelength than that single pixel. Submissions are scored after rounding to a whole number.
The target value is 198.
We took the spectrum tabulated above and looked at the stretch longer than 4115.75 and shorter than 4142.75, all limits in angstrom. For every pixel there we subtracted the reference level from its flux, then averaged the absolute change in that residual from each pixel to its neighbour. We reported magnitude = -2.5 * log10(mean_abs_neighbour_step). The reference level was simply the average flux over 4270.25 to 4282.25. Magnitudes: -2.5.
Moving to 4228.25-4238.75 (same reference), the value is -2.5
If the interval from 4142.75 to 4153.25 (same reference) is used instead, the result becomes -2.8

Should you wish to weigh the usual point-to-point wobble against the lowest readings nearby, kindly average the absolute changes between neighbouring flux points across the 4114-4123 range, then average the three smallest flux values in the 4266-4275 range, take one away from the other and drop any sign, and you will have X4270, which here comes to 179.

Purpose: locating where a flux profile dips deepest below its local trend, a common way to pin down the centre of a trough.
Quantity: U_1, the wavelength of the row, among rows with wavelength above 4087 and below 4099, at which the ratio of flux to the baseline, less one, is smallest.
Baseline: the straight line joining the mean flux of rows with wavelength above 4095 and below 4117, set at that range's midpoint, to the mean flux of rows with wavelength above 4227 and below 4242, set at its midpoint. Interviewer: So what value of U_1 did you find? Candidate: 4098.5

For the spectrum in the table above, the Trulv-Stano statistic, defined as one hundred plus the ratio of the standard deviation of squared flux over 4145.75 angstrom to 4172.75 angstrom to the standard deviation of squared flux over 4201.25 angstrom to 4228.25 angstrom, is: 100.6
